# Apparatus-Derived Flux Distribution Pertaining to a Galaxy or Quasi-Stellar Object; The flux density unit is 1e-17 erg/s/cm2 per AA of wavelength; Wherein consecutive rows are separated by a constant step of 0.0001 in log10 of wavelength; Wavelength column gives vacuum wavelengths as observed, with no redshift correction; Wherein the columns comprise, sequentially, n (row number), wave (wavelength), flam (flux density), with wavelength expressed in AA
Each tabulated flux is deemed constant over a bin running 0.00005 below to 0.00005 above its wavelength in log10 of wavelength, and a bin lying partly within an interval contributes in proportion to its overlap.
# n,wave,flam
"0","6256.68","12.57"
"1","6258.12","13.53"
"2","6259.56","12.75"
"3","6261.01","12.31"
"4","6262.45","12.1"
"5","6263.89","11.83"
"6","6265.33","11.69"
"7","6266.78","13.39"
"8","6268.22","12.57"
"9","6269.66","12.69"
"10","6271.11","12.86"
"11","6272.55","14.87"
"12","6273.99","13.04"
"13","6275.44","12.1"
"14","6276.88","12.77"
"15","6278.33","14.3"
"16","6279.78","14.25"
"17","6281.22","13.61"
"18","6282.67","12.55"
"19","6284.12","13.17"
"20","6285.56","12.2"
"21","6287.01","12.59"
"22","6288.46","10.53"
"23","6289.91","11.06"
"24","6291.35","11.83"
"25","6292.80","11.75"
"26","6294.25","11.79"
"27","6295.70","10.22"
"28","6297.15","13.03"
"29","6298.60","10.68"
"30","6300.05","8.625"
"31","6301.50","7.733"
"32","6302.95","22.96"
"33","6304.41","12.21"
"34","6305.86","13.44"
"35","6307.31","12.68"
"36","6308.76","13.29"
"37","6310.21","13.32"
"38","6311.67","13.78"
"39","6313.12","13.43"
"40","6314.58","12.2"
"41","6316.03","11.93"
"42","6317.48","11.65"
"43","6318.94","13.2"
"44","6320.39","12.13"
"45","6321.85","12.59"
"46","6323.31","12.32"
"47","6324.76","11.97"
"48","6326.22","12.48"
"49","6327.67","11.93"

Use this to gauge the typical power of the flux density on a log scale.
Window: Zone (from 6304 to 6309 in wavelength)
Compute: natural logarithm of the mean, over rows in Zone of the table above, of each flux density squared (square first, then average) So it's 5.12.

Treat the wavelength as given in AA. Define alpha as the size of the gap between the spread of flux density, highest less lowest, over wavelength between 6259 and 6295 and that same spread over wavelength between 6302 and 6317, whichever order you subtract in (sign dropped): 6.7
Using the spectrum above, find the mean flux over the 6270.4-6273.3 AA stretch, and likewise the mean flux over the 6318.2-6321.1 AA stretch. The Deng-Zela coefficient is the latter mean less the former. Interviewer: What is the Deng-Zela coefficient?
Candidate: -1.2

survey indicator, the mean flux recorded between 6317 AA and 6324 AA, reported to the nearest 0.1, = 12.4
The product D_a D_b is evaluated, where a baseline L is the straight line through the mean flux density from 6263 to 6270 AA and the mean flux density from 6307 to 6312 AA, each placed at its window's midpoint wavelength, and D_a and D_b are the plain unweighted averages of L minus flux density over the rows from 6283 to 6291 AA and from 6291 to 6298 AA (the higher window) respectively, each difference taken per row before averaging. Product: 1.1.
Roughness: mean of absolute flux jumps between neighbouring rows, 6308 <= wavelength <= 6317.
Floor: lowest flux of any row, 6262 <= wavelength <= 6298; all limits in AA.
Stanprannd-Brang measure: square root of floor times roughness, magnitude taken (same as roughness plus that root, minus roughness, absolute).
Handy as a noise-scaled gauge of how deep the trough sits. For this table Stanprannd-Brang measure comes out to 2.2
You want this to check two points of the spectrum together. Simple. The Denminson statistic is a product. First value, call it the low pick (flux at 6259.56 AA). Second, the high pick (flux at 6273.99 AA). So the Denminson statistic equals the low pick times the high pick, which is 166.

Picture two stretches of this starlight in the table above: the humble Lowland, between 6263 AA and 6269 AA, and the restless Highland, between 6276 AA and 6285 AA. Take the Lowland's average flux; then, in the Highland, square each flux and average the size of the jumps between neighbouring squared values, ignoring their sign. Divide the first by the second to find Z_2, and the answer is 0.59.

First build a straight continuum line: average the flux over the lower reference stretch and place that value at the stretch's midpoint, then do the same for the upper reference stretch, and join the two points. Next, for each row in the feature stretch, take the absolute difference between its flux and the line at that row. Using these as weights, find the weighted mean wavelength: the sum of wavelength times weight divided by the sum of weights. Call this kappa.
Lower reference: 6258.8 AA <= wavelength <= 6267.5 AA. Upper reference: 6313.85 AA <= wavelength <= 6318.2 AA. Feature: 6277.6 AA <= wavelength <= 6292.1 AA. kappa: 6283.3 AA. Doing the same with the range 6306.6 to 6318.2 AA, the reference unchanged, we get 6311.1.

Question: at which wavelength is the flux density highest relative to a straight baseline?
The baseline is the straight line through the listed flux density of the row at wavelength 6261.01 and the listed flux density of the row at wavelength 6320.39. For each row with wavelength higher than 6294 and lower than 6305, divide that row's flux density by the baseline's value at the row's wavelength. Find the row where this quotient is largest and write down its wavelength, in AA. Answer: 6302.95 AA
